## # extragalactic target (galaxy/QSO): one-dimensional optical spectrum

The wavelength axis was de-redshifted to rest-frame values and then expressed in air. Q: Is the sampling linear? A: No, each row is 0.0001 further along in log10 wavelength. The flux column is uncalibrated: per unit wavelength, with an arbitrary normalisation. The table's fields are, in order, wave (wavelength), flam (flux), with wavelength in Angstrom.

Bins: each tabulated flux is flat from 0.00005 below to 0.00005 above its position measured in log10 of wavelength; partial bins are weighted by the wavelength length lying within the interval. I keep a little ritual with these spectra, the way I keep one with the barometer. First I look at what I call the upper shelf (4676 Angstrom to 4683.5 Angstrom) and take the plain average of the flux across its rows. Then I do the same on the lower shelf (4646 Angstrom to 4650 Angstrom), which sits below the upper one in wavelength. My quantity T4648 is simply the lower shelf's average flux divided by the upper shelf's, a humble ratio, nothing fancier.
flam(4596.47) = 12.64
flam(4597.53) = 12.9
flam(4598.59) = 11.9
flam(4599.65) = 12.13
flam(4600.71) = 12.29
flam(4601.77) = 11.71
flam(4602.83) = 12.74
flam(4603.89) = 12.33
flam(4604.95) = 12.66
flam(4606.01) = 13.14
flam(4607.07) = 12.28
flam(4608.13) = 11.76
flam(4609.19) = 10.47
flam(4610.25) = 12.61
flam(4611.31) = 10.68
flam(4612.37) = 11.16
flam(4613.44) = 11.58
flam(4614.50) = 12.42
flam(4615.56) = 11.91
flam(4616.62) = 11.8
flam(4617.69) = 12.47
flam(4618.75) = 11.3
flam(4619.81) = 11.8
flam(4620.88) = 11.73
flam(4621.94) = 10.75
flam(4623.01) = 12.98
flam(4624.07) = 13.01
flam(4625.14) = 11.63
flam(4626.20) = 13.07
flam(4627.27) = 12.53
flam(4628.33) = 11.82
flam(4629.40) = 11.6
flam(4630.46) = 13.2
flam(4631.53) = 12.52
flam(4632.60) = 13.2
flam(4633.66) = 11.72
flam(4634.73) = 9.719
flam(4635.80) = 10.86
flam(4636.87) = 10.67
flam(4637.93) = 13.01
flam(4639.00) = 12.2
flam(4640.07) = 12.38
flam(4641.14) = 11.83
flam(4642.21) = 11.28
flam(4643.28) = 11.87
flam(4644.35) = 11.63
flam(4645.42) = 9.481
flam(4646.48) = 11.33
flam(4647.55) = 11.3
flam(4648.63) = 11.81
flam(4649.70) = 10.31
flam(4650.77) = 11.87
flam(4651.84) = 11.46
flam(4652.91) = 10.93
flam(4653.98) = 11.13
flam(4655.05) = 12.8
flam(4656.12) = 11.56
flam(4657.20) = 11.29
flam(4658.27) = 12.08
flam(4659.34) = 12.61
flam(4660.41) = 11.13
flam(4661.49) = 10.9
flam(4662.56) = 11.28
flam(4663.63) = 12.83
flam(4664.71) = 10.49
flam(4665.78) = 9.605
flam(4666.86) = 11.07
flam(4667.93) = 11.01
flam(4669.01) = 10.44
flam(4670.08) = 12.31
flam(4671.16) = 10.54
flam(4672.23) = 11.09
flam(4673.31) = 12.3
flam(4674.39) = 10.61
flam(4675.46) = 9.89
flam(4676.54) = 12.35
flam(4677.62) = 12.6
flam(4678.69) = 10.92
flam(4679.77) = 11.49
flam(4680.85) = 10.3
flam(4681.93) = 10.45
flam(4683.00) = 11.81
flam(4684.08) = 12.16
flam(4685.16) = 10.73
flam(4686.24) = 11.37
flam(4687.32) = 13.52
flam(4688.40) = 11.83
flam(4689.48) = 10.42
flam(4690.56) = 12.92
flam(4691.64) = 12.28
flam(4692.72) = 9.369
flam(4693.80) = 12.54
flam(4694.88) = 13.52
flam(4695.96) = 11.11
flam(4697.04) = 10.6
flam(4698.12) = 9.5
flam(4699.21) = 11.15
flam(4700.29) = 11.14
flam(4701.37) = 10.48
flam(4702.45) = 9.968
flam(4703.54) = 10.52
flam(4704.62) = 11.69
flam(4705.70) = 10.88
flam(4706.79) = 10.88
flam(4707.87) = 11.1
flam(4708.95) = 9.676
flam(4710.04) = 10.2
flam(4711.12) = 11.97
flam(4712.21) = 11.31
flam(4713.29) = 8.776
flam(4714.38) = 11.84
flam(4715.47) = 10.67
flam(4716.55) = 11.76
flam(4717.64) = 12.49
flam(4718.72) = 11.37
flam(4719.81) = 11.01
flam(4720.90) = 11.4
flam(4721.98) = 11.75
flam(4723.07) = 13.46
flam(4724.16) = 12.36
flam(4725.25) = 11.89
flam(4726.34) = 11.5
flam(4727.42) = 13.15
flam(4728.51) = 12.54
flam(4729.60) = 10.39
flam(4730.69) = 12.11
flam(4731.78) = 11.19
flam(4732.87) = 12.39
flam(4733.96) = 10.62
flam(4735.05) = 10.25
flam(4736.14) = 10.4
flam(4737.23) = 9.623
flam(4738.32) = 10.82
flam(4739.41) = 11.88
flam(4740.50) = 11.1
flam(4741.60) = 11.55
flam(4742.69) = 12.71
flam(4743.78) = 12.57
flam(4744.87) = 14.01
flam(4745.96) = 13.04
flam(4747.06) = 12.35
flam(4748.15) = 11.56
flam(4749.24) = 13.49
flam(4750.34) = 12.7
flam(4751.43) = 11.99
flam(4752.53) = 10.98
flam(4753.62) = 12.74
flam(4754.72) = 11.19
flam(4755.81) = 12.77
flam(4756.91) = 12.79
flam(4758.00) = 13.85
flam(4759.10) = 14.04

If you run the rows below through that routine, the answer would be 0.98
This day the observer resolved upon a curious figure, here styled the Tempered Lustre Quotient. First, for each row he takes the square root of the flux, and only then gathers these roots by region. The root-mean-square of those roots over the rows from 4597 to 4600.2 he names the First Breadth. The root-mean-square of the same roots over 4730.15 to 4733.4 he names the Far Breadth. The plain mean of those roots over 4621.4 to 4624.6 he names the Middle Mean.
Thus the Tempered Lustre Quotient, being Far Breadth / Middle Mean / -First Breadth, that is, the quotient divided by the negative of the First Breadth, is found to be -0.281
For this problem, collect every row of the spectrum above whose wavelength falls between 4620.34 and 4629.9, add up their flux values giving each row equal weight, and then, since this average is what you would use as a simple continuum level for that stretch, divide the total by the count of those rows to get 12.1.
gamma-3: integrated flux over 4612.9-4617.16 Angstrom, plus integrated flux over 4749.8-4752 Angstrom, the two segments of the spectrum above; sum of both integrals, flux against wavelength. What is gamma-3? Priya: 78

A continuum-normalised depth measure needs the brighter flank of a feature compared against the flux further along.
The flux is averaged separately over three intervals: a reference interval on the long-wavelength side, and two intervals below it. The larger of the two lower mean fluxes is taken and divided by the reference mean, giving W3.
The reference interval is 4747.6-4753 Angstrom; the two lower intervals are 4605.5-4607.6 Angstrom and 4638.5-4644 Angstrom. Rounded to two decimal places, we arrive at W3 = 1.05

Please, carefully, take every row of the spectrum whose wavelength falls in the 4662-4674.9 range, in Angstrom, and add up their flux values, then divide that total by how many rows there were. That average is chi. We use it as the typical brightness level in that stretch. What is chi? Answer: 11.1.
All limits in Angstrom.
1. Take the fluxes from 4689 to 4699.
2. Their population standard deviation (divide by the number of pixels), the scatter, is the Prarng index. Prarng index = 1.43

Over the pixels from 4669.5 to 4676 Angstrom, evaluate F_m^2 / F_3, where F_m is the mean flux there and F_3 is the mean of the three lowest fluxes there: 12.0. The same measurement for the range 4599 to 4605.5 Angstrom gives 12.6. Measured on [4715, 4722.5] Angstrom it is 12.0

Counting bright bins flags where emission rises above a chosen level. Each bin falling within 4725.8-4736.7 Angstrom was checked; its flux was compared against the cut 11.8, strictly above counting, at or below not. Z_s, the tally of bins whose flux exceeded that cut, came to 4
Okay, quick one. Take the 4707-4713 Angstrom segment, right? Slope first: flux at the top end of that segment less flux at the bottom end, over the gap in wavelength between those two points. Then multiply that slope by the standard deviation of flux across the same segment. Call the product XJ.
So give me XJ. 0.04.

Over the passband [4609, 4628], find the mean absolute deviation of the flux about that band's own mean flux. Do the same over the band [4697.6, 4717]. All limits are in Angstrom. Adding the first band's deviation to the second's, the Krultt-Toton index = 1.35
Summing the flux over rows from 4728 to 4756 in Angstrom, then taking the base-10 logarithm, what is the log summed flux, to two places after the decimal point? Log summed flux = 2.49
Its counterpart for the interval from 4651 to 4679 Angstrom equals 2.47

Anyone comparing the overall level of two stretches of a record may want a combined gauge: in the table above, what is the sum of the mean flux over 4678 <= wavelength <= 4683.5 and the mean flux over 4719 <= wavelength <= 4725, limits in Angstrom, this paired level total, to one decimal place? 23.0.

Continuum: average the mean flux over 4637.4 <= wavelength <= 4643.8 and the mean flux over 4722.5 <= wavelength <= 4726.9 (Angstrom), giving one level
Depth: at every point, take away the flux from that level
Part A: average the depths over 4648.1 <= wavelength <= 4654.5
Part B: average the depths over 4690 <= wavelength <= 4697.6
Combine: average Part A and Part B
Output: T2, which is 0.69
